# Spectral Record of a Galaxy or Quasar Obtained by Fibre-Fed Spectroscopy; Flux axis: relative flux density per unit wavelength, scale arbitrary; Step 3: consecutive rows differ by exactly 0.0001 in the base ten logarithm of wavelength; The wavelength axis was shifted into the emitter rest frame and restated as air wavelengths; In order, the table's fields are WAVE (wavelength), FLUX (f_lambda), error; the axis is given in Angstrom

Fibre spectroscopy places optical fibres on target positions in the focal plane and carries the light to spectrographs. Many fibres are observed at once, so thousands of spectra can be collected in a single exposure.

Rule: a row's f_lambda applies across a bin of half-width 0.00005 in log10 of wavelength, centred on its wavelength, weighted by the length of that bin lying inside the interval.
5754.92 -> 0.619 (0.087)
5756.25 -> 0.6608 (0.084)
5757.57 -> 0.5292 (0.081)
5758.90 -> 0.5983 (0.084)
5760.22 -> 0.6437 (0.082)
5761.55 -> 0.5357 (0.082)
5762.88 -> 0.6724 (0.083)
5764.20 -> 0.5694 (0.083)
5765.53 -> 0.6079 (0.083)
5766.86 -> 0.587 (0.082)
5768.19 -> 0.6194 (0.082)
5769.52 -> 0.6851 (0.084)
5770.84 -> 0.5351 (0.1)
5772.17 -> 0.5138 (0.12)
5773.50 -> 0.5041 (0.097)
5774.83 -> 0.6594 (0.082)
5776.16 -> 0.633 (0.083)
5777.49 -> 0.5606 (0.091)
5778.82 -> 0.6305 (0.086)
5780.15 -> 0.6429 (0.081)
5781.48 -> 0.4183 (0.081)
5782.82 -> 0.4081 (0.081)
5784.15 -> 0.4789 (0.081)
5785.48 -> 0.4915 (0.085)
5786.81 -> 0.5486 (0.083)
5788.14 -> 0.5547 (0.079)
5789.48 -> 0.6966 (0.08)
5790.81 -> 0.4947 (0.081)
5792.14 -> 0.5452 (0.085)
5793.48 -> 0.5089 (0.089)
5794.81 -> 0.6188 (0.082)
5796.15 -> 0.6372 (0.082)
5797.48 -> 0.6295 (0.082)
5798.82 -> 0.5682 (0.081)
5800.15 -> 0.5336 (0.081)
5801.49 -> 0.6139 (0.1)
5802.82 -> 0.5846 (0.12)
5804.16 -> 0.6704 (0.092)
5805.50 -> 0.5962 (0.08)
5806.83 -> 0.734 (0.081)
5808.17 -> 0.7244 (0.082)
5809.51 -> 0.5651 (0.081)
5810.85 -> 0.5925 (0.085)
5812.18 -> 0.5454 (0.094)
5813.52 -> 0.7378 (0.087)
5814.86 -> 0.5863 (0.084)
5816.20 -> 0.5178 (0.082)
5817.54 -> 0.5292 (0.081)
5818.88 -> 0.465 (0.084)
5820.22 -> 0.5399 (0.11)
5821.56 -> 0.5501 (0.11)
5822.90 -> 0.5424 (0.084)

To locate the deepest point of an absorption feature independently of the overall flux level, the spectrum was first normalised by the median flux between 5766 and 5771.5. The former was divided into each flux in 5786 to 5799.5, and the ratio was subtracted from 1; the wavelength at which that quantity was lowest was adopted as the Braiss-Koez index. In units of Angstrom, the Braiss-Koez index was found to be 5789.48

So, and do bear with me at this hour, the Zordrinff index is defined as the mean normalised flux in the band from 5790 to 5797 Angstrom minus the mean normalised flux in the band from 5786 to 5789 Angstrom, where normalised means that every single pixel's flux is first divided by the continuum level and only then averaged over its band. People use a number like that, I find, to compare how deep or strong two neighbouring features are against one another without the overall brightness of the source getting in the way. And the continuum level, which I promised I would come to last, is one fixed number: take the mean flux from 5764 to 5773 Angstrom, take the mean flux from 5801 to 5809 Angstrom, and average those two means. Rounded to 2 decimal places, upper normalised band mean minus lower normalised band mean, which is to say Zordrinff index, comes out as 0.01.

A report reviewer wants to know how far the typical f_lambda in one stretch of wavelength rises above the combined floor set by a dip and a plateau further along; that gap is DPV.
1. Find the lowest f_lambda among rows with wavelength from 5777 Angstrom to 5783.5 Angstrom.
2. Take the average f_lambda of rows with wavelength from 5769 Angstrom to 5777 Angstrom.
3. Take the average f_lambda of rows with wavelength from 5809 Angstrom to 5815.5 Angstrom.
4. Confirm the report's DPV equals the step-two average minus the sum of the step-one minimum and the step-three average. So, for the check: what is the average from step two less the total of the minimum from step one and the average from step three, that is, -0.43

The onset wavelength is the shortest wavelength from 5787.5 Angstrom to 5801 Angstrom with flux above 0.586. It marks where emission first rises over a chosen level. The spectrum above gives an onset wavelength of 5789.48 Angstrom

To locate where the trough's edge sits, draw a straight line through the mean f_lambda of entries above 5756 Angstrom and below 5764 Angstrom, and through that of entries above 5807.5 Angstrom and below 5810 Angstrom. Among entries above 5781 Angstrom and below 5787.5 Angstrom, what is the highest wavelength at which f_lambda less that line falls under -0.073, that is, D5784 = 5786.81 Angstrom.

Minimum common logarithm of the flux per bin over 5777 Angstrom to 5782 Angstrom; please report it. -0.379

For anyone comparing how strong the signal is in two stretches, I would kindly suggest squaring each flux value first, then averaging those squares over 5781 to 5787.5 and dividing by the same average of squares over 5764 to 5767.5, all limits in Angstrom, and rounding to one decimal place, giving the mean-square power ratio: 0.6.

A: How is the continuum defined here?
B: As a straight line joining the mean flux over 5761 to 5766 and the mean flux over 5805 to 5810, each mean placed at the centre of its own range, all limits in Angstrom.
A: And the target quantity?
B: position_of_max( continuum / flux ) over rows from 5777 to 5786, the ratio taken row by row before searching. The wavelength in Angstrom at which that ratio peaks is 5782.82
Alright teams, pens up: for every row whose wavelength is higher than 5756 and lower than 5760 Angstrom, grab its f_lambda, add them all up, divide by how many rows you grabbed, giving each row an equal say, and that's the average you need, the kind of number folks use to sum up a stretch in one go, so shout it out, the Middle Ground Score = 0.60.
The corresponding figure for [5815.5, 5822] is 0.52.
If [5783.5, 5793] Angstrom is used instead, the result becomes 0.54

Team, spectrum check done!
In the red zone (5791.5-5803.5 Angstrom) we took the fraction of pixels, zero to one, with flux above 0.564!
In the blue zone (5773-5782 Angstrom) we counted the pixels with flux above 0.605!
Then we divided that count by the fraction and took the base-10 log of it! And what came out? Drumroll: 0.8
